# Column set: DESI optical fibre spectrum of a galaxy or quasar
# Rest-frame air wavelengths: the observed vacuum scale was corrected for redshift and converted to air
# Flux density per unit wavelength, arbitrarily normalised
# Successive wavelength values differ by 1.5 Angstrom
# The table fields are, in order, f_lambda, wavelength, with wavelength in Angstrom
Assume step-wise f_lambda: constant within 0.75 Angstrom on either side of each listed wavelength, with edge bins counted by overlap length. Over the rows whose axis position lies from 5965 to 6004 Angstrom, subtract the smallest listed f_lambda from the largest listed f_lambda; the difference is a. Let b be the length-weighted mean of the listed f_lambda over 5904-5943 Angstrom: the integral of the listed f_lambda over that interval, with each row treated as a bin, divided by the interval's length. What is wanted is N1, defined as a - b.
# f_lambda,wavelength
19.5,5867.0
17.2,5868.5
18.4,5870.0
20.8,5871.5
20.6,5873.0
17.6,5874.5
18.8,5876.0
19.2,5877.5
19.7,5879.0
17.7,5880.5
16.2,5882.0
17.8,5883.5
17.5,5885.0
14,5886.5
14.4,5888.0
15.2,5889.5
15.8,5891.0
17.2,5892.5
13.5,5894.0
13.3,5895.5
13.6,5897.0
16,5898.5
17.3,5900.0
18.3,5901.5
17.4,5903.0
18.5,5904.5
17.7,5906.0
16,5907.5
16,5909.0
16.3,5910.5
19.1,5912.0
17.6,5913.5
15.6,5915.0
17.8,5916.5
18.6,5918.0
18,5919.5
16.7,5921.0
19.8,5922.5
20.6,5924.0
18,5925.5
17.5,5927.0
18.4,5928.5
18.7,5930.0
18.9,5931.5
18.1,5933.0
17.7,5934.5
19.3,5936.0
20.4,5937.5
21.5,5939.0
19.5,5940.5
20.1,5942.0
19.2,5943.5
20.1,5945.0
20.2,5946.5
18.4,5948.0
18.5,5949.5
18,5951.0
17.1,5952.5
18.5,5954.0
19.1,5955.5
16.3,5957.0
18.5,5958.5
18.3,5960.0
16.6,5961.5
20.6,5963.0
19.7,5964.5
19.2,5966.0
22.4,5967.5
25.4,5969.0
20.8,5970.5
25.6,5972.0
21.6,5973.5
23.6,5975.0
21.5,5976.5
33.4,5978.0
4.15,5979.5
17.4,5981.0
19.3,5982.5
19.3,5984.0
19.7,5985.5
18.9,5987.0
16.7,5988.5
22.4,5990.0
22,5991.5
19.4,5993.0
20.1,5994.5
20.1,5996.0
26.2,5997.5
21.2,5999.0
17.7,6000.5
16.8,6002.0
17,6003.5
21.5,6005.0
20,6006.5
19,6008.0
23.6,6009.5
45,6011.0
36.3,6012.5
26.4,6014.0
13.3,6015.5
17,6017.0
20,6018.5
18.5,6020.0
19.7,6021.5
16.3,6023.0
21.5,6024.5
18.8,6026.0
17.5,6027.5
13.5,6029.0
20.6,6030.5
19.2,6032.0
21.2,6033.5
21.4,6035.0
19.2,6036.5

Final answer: 11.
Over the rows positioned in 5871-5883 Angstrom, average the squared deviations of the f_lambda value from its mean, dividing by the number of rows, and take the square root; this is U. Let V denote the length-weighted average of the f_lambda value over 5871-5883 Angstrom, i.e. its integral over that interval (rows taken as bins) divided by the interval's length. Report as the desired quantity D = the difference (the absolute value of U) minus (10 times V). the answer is -186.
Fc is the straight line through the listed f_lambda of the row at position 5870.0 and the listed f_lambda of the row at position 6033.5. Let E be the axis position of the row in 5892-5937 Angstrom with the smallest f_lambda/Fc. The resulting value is 5895.5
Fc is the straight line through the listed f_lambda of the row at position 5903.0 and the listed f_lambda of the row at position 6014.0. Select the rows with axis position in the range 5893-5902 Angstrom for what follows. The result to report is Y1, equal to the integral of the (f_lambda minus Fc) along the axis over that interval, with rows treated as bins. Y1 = -15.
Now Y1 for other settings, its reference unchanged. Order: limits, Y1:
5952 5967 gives -53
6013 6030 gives -141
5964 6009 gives -169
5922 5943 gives -13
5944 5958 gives -39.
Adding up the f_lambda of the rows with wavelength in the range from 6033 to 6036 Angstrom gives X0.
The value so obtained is 43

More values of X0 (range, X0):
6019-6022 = 38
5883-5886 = 35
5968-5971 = 46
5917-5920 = 37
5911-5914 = 37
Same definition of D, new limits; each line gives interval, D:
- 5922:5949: -191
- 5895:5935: -173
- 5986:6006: -197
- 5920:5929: -184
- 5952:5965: -182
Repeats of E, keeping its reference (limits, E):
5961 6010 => 5979.5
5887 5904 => 5895.5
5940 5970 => 5957.0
